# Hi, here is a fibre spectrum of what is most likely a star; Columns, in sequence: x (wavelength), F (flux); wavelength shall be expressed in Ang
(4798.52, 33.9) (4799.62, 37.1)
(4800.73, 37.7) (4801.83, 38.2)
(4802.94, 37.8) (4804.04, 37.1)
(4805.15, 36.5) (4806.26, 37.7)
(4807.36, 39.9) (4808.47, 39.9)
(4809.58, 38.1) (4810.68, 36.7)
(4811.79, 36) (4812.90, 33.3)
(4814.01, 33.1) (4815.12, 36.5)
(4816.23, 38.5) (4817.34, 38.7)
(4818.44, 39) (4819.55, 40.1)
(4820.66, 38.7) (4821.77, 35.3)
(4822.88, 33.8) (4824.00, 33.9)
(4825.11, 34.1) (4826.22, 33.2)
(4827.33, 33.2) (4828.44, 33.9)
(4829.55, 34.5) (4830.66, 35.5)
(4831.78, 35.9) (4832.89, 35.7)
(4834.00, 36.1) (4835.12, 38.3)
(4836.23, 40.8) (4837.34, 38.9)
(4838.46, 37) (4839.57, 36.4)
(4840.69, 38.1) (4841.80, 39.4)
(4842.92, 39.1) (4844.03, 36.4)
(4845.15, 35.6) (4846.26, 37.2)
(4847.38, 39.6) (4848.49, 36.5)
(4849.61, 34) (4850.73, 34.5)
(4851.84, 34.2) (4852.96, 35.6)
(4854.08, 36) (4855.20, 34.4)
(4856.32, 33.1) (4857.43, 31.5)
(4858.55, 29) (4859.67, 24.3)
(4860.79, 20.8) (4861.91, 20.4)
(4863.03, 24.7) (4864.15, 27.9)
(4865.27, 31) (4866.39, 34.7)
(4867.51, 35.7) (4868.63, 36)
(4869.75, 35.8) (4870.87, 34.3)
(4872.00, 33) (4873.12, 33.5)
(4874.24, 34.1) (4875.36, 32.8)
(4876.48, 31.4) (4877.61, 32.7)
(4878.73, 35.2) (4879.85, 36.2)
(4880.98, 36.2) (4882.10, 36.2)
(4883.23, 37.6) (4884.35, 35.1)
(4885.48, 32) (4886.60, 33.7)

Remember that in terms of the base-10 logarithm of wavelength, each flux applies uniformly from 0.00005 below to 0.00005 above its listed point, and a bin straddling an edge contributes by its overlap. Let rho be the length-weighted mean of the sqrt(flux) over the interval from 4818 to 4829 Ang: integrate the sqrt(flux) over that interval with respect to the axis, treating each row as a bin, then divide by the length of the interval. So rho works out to 5.95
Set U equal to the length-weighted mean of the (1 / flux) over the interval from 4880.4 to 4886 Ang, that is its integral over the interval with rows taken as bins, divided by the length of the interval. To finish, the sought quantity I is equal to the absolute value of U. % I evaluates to 0.0282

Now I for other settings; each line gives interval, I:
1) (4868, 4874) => 0.0290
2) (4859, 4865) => 0.0422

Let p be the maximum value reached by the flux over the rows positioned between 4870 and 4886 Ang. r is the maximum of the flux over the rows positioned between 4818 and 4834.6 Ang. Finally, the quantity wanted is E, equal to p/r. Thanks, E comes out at 0.94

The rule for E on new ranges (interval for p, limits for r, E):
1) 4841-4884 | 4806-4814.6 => 0.99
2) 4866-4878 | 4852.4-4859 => 1.00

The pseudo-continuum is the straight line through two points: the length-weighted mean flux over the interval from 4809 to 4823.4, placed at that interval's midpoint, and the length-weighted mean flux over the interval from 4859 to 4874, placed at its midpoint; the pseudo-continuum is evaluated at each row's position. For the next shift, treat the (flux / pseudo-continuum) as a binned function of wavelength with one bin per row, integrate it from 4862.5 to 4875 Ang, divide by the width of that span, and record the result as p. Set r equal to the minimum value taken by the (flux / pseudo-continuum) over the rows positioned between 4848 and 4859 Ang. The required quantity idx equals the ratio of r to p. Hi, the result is 0.8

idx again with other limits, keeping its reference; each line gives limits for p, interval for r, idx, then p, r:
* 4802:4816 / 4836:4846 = 1.1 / 0.98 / 1.1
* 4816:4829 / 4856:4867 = 0.7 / 1.00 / 0.7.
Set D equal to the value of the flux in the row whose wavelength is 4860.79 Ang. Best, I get 20.8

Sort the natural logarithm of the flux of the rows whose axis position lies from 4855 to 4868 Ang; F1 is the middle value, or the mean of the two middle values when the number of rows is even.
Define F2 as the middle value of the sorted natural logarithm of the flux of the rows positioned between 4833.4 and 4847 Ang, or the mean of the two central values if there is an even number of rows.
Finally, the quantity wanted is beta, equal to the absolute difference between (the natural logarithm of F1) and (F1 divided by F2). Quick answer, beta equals 0.287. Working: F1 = 3.401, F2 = 3.63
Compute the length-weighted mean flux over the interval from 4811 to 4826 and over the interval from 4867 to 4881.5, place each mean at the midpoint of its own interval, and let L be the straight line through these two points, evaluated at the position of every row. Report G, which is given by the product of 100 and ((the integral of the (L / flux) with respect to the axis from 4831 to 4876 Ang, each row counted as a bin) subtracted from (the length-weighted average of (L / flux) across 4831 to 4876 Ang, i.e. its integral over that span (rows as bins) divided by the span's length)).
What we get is -4636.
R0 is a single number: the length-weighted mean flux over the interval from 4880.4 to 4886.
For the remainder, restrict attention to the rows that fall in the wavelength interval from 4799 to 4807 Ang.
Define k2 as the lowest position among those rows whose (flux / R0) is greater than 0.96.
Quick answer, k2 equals 4799.62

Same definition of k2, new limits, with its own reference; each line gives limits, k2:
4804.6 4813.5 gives 4805.15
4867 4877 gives 4867.51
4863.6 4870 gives 4866.39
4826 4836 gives 4829.55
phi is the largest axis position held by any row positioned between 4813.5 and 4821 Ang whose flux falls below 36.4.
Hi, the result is 4814.01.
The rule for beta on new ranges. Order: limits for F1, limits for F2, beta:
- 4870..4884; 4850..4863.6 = 0.245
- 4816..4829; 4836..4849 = 0.288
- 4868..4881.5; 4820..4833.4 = 0.263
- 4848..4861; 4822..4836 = 0.263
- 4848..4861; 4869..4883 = 0.262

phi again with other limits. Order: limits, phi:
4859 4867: 4866.39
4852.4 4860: 4859.67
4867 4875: 4874.24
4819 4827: 4826.22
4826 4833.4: 4832.89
